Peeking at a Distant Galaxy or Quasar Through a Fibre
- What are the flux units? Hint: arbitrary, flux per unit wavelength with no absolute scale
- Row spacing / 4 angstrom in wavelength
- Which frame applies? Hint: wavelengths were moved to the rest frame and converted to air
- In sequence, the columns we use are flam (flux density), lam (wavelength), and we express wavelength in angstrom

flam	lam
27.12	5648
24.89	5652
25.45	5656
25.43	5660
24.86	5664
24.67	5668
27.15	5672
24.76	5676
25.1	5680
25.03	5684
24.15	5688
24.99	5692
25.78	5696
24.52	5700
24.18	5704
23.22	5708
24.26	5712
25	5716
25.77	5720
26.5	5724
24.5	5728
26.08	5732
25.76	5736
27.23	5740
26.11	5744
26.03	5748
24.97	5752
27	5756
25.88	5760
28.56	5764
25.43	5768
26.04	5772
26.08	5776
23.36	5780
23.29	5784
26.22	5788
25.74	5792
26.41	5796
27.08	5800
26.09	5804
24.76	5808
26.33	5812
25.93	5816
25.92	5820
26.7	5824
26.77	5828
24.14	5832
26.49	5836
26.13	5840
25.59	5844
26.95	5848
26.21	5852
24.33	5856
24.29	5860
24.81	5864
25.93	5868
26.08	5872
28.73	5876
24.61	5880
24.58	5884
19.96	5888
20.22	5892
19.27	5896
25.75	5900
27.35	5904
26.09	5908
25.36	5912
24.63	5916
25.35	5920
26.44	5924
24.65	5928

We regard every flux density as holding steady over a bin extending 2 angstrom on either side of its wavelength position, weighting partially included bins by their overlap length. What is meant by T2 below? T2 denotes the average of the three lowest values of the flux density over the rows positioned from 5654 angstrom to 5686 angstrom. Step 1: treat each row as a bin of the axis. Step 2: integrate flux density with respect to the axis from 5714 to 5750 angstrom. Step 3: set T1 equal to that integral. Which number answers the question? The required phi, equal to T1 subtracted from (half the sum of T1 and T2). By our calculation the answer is -454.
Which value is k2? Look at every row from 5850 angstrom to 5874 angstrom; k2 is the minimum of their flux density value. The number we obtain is 24.29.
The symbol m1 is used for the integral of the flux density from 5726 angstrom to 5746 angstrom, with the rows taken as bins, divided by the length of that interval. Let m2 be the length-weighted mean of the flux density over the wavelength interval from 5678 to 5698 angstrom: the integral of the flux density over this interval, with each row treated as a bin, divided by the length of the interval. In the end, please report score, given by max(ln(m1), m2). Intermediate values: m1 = 25.9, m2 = 25.0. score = 25.0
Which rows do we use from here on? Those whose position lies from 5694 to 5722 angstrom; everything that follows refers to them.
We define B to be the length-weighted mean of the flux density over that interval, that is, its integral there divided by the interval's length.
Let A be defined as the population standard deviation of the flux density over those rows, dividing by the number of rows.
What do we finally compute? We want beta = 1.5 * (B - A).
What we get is 35.7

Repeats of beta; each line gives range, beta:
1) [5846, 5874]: 36.8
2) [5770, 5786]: 35.0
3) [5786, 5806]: 38.8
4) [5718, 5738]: 37.6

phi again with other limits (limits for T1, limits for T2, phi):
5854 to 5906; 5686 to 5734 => -620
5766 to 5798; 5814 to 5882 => -393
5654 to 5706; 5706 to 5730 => -640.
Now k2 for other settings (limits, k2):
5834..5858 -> 24.33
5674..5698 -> 24.15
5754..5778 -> 25.43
